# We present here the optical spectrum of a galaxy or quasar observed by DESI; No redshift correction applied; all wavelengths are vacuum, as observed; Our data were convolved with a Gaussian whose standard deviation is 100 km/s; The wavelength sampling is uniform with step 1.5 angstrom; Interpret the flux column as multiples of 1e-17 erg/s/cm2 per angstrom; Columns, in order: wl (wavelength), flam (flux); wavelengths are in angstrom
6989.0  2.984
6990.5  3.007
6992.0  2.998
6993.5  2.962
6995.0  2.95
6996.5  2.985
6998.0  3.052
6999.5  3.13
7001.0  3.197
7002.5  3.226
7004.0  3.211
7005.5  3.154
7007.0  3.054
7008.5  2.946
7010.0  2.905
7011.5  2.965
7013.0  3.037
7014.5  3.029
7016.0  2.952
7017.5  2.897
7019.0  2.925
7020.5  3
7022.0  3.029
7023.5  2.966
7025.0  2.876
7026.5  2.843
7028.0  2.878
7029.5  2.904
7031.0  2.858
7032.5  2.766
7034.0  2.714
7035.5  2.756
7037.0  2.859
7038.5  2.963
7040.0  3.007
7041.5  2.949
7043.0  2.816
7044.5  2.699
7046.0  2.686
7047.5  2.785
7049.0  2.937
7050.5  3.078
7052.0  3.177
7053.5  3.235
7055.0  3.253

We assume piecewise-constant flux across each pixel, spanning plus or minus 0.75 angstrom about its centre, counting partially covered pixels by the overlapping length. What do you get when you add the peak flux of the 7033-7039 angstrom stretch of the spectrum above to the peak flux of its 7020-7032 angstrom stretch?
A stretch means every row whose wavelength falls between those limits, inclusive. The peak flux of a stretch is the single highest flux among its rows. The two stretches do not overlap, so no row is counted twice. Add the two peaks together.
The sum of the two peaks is 5.99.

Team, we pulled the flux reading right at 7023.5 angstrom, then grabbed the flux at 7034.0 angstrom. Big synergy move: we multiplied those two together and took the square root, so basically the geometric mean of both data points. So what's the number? 2.84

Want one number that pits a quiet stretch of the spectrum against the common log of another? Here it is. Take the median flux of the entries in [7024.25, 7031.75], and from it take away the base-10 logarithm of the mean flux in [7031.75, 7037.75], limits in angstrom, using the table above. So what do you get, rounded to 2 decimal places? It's 2.43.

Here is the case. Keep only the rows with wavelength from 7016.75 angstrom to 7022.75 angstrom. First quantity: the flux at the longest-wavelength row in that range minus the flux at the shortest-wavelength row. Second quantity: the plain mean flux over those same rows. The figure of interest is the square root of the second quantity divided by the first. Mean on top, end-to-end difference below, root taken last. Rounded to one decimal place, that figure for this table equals 4.7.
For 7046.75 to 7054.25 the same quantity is 2.6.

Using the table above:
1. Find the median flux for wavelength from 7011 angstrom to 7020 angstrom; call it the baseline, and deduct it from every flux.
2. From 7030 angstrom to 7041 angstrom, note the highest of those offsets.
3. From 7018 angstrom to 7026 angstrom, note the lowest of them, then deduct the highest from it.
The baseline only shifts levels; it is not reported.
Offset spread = -0.13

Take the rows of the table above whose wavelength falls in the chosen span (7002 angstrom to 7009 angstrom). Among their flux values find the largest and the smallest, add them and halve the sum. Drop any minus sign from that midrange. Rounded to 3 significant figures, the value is 3.09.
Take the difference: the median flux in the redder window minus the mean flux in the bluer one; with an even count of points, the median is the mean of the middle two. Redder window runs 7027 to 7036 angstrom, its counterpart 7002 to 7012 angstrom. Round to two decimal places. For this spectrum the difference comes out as -0.25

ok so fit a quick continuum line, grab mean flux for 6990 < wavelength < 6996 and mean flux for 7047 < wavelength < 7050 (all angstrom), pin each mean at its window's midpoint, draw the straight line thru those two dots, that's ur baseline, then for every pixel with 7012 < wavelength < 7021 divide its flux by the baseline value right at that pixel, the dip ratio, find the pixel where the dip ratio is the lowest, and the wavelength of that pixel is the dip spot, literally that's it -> 7017.5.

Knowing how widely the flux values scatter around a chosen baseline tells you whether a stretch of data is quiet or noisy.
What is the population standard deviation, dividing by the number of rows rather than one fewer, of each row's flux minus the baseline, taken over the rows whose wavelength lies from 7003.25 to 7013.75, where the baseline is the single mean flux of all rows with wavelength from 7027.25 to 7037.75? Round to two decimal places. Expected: 0.10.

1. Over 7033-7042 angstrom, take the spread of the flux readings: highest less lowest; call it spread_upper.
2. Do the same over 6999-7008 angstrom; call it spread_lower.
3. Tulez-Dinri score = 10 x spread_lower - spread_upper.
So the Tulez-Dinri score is 1.43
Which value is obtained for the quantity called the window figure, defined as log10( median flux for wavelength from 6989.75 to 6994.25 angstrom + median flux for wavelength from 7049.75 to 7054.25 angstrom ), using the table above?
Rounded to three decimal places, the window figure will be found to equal 0.791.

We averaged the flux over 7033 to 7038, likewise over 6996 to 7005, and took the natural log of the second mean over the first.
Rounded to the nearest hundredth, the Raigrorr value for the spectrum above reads 0.12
